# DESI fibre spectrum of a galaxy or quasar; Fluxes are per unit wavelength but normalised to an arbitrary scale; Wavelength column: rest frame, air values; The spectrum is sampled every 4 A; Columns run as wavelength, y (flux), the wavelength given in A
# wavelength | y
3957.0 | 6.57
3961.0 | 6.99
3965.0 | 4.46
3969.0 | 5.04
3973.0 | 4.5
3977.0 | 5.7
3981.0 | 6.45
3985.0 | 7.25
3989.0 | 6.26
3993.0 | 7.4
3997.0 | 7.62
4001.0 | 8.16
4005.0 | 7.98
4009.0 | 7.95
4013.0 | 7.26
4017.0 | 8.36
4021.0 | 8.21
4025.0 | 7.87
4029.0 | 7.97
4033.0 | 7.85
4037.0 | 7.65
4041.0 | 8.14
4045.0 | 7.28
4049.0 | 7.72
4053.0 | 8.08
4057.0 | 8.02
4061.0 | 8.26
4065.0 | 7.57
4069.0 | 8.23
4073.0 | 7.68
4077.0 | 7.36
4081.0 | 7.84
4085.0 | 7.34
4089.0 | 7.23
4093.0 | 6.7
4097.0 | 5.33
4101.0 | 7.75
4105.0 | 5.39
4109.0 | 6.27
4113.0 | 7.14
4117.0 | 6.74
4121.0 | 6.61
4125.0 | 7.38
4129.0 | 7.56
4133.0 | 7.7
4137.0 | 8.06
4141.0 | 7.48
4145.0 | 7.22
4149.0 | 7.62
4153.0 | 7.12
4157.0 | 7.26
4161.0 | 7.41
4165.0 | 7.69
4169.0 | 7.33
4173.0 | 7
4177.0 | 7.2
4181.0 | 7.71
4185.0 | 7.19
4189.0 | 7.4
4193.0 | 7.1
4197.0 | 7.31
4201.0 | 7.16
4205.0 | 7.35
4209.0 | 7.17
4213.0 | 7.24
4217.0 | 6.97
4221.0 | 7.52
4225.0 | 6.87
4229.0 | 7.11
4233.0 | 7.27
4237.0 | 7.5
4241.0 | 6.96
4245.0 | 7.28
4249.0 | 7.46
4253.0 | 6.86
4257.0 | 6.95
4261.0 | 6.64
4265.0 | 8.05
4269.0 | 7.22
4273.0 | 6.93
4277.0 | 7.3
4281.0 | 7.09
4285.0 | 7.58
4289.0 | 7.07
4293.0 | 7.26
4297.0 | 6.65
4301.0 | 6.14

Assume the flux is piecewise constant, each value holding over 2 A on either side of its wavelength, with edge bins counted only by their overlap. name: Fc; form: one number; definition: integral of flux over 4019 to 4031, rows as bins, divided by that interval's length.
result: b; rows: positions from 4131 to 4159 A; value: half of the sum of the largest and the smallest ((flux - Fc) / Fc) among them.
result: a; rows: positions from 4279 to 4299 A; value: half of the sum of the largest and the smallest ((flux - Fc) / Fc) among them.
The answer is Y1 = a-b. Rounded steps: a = -0.11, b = -0.05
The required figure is -0.06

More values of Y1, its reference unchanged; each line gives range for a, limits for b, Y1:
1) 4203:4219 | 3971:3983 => 0.21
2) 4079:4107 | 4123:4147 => -0.13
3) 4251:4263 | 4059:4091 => -0.12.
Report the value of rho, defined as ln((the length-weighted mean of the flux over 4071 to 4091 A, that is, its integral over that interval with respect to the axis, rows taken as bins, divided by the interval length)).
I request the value 2.014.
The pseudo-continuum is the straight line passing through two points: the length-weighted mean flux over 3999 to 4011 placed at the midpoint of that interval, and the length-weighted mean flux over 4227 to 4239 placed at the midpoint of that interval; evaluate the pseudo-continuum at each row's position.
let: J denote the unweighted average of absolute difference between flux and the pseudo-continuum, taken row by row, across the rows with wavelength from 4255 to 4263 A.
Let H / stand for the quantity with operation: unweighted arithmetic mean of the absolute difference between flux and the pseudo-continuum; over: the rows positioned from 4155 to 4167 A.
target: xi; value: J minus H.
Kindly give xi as 0.22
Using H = 0.19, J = 0.41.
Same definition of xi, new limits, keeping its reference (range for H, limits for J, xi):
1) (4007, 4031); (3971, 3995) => 1.59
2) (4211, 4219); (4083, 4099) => 0.86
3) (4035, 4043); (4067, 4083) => 0.01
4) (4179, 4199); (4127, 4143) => -0.01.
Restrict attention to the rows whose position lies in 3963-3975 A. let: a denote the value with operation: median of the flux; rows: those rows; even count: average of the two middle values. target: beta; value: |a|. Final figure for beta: 4.50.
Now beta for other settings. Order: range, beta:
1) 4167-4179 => 7.20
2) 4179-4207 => 7.31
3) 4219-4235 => 7.19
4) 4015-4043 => 7.97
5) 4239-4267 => 6.96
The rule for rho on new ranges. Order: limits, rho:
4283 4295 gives 1.988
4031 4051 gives 2.045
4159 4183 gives 2.000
